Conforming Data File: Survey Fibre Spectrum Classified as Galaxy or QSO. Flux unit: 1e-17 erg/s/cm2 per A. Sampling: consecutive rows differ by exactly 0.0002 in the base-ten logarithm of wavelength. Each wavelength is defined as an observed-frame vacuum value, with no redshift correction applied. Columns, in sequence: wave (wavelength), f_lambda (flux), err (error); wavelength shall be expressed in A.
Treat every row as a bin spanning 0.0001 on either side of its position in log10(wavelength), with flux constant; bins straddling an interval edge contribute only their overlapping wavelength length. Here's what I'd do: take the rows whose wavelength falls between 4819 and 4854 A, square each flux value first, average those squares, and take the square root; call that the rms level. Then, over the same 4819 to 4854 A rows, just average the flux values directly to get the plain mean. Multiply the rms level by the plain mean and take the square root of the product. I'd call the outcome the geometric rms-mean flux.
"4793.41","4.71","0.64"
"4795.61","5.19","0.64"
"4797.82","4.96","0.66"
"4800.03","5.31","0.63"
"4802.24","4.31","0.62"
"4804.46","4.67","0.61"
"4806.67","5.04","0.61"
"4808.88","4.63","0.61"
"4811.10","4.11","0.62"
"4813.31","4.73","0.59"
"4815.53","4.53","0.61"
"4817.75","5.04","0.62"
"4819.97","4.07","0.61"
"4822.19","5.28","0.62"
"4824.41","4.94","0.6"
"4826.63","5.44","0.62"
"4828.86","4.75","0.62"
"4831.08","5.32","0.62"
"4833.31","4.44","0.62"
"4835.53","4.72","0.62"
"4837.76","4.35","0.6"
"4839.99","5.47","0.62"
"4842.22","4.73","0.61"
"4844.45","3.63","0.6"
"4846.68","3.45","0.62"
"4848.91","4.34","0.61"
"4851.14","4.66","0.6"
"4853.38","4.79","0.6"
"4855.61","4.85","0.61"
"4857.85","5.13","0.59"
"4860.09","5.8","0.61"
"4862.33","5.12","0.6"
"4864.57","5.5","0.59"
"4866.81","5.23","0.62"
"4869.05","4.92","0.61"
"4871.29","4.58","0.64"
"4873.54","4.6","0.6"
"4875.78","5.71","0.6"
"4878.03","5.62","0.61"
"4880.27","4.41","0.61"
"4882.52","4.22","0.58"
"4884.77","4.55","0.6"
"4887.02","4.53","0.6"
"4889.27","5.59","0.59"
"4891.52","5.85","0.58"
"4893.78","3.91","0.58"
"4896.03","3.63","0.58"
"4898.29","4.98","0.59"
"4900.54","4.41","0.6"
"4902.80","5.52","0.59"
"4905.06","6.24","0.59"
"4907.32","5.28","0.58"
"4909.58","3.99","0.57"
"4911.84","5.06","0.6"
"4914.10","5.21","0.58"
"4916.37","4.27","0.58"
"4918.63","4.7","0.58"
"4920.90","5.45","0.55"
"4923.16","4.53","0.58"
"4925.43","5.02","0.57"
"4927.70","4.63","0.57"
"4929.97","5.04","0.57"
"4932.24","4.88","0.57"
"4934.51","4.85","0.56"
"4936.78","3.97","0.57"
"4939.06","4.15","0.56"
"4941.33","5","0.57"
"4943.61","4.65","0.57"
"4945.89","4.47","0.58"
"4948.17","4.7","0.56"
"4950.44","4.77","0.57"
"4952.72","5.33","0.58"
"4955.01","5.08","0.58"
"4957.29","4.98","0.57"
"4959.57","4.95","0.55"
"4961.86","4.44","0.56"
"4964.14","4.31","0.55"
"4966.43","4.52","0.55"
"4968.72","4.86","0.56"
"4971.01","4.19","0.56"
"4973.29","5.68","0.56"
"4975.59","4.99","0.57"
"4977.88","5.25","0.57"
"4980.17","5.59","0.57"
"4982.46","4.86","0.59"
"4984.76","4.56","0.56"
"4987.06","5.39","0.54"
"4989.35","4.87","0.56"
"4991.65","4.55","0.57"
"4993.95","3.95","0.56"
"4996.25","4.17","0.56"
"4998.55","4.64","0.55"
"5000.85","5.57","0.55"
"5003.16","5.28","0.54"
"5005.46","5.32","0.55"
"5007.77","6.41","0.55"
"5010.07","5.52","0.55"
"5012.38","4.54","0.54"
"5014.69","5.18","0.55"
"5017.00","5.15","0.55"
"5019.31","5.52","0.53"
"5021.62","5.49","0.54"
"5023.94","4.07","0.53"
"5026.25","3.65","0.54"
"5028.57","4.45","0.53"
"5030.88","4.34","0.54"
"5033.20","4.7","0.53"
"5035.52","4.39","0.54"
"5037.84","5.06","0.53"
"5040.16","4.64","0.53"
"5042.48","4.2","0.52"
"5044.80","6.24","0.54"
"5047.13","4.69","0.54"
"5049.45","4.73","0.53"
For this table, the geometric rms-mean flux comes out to 4.67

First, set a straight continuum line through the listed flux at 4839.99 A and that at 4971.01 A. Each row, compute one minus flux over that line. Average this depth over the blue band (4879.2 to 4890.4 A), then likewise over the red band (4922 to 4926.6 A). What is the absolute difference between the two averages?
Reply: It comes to 0.10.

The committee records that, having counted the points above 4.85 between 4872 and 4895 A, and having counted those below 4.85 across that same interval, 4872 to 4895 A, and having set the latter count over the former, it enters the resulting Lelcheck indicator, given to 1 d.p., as 1.5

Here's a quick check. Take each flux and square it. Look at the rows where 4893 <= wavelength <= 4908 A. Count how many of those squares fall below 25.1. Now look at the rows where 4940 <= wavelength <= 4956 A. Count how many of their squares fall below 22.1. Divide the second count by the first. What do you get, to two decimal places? 0.75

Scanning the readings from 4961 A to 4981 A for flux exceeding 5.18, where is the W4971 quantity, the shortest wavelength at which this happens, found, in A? 4973.29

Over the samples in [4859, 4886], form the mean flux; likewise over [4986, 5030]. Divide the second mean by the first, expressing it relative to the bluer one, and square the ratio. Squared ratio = 0.96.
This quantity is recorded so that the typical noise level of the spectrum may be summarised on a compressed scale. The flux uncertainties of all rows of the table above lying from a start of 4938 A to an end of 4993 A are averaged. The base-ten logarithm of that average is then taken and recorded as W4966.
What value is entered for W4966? -0.25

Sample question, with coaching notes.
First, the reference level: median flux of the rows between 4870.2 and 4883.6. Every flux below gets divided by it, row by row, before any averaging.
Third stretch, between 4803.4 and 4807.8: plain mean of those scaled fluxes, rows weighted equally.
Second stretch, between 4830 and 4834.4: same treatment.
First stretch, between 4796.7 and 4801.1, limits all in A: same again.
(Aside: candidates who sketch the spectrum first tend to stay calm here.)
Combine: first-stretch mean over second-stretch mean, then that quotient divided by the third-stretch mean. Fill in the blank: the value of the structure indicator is 0.99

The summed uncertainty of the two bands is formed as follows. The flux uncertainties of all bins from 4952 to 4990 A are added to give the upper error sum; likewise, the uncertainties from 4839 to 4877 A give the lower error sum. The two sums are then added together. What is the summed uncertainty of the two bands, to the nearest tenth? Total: 19.9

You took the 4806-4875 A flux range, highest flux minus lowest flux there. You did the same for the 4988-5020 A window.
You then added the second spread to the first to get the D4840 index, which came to 4.81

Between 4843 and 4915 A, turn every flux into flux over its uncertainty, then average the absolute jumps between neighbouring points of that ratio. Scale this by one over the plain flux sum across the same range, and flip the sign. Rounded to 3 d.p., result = -0.007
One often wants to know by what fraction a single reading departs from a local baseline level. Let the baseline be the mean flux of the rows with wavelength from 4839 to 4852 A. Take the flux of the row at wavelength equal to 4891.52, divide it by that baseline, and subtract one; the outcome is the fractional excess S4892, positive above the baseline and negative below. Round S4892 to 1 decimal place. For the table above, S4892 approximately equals 0.3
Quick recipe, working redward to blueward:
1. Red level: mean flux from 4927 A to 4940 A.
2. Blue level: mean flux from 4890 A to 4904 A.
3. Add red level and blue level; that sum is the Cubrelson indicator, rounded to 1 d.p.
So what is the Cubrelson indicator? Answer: 9.3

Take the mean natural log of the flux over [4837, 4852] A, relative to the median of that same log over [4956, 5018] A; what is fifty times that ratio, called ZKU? 46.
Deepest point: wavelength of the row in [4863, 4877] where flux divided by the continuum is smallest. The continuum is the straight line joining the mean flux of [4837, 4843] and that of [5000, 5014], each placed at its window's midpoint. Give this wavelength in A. 4871.29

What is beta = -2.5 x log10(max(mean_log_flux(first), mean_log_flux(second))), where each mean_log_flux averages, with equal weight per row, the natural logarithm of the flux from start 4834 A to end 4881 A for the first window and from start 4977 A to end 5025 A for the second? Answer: -0.518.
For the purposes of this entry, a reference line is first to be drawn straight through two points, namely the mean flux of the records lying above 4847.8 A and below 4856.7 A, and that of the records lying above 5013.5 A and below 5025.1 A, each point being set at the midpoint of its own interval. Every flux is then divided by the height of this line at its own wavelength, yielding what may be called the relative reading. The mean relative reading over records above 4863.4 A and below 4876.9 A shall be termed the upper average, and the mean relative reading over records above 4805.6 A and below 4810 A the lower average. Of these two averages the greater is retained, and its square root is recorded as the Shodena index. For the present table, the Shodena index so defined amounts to 1.04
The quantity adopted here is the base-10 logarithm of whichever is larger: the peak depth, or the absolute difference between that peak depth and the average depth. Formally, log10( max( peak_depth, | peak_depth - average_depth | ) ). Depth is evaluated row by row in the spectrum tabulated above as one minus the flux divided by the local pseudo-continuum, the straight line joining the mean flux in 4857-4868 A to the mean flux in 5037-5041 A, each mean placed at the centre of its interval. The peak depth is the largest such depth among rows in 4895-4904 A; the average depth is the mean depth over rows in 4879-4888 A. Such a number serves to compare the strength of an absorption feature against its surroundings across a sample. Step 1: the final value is -0.51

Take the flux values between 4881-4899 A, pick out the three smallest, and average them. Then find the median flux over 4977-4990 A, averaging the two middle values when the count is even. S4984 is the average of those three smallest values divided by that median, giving 0.775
